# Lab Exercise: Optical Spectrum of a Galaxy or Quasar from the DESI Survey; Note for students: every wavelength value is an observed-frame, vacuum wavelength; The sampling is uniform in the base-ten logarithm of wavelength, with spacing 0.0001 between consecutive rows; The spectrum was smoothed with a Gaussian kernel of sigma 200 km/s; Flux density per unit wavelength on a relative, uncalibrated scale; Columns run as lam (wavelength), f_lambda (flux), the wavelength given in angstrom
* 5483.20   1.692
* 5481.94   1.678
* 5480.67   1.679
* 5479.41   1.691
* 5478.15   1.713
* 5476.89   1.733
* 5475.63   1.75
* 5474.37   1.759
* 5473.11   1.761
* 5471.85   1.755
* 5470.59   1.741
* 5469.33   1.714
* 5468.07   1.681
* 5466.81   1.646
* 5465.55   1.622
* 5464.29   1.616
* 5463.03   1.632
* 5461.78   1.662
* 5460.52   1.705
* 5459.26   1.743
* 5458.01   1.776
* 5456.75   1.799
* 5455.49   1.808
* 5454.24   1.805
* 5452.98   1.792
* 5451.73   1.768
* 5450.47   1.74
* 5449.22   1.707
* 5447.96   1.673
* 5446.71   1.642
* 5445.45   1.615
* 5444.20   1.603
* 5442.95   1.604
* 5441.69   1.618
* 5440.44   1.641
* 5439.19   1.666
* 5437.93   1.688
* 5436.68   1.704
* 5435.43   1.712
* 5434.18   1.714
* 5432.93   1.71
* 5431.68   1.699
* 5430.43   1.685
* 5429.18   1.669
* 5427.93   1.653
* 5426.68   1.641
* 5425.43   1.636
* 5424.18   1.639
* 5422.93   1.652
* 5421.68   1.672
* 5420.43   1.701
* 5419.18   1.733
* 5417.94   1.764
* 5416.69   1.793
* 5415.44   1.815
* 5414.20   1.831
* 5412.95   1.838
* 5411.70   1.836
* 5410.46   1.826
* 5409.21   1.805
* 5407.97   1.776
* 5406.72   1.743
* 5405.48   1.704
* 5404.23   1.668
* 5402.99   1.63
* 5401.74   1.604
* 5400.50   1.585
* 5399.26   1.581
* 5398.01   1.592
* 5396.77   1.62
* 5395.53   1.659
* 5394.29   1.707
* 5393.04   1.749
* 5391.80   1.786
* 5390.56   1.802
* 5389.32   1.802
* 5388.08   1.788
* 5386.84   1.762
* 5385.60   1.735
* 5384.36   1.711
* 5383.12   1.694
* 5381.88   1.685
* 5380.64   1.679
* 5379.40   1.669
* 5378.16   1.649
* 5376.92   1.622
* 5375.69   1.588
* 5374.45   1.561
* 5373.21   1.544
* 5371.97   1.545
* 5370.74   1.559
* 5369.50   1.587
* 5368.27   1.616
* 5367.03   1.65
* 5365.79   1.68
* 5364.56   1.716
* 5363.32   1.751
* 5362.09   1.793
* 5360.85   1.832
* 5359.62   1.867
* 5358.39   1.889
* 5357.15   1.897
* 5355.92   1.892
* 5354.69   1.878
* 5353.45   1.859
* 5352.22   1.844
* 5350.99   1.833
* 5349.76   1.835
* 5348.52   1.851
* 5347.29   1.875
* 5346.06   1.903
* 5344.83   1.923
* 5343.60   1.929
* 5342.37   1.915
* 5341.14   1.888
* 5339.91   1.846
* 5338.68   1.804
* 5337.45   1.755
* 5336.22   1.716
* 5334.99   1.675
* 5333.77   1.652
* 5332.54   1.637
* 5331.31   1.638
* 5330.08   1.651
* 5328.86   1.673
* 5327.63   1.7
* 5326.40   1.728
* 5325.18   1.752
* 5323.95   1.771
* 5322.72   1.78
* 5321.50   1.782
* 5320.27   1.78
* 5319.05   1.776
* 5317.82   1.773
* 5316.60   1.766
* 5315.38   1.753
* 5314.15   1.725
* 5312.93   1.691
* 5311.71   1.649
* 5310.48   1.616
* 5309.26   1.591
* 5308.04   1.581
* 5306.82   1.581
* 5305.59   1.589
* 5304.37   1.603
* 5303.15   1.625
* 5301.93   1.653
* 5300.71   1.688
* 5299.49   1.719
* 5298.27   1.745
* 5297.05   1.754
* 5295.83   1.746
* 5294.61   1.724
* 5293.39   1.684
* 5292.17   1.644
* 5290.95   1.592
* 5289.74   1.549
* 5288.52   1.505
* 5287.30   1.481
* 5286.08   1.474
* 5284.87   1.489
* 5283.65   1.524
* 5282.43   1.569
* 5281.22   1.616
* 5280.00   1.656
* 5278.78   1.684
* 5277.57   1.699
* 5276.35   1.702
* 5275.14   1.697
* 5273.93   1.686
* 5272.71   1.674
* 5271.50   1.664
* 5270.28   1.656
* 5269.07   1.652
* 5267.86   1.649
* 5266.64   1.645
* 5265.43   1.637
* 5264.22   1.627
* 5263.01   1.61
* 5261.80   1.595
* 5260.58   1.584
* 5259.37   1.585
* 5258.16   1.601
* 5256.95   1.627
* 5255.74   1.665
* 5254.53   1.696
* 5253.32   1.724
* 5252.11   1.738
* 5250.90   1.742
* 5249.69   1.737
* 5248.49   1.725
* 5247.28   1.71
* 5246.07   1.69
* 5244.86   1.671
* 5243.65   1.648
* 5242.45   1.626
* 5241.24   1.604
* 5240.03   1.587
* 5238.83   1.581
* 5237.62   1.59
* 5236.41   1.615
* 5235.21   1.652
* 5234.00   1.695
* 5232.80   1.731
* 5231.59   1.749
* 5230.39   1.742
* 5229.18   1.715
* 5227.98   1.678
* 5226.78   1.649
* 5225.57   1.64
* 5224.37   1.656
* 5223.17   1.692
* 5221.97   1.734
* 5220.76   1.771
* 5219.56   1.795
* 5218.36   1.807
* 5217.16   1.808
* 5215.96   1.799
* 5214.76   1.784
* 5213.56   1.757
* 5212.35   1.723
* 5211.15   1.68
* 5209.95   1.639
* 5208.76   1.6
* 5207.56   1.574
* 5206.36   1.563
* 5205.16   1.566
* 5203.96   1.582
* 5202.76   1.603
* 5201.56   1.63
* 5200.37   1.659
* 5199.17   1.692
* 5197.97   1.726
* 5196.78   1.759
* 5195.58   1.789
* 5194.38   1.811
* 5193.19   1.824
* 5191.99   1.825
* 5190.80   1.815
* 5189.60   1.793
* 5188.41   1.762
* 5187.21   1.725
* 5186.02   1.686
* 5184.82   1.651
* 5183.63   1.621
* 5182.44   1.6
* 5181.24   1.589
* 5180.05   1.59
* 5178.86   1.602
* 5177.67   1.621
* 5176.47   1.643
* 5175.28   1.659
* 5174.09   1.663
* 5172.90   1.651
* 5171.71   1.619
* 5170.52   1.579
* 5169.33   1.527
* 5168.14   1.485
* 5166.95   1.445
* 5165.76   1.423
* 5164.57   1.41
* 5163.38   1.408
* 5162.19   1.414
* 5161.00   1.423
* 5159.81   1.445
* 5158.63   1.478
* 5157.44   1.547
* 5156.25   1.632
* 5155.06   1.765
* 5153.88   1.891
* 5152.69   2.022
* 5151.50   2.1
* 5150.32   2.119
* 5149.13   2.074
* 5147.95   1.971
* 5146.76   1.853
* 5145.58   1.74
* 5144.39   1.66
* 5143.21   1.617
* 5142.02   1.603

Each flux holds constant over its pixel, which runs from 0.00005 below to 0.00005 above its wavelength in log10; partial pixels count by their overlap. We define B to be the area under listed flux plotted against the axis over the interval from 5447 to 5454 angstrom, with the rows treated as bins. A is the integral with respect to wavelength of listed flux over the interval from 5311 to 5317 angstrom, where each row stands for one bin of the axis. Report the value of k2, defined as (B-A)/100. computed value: 0.019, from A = 10.3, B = 12.1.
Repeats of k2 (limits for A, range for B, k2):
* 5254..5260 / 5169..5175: -0.001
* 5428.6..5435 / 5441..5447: -0.012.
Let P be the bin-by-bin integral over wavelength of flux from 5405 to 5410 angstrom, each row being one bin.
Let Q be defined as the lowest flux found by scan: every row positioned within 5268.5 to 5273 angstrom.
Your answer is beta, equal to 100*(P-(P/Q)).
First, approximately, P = 8.8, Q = 1.652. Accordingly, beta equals 348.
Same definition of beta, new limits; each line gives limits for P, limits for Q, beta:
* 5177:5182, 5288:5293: 268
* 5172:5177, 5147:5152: 407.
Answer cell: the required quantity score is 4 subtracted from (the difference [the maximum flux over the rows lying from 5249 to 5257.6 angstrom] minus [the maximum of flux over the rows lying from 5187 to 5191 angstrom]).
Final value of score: -4.07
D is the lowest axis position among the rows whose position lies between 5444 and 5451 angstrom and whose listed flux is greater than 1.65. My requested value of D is 5447.96 angstrom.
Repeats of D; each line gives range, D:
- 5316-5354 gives 5316.60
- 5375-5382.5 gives 5379.40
